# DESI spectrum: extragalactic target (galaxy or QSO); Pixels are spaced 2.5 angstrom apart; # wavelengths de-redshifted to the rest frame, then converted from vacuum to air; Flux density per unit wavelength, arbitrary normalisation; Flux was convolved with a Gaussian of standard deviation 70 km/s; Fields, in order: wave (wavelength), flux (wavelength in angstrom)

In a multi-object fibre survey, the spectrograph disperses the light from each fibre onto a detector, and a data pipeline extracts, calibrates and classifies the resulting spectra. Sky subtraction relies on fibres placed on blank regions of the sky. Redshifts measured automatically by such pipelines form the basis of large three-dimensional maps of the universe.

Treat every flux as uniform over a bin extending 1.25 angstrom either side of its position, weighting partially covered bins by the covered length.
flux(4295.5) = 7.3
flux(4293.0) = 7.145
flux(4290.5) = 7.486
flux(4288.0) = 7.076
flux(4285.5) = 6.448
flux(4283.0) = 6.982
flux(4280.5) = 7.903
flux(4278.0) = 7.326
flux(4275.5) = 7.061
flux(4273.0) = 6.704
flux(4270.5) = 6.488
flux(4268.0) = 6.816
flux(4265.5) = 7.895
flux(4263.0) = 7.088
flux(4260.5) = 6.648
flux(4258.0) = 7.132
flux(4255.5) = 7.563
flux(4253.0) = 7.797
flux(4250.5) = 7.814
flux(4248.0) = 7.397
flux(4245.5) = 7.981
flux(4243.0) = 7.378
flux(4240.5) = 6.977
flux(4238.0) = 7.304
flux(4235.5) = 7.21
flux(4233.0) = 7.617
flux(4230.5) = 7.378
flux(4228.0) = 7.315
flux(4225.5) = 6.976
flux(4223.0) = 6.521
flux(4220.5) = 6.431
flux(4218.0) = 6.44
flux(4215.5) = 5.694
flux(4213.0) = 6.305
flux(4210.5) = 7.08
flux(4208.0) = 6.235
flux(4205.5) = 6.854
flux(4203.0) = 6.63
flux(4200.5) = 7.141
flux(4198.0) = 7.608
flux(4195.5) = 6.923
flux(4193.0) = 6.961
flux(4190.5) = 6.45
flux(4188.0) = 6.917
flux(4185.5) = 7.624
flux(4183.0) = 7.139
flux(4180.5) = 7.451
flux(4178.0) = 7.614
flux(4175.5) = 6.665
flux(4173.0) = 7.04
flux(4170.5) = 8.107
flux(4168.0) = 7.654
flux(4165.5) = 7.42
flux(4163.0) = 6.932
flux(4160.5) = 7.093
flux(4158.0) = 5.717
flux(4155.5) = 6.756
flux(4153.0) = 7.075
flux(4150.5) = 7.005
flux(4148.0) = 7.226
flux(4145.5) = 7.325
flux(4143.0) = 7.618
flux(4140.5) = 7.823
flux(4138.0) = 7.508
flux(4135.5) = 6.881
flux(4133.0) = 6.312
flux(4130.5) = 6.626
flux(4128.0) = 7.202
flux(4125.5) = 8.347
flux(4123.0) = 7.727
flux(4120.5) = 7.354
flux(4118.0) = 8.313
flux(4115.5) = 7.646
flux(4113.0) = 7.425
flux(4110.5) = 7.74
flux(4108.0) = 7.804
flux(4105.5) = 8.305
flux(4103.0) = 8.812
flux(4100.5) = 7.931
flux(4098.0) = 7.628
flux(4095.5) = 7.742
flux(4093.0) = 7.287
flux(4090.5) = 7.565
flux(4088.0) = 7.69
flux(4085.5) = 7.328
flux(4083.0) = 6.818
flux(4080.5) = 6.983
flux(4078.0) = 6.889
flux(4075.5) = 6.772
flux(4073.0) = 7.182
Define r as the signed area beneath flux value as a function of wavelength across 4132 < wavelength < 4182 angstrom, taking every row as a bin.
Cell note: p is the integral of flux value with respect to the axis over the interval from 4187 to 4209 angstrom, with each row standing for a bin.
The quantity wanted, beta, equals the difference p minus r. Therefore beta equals -207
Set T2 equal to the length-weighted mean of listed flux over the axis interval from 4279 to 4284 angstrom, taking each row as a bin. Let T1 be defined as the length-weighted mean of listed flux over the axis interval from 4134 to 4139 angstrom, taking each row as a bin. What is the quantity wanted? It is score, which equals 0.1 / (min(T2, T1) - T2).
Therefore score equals -0.31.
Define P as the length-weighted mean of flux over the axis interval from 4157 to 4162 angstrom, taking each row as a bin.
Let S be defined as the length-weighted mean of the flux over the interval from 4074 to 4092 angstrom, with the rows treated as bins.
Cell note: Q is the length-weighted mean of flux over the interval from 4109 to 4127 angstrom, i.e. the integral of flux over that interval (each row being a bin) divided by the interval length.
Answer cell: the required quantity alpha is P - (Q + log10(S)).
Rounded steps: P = 6.5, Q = 7.8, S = 7.15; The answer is -2.2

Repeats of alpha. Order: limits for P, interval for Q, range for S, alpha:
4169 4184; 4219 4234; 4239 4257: -0.6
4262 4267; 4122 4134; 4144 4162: -0.6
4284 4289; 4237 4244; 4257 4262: -1.3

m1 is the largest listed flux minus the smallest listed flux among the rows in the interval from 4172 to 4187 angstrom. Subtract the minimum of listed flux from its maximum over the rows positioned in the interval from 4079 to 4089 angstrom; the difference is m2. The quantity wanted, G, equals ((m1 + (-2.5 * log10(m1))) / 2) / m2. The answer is 0.58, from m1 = 0.96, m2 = 0.9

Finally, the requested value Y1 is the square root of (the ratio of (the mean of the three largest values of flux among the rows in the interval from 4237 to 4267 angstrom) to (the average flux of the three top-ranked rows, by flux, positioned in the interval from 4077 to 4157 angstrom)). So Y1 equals 0.96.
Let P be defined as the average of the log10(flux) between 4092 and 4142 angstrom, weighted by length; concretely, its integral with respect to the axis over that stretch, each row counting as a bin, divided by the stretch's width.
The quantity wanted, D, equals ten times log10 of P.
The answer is -0.55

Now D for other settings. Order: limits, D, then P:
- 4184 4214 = -0.77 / 0.838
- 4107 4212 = -0.67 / 0.857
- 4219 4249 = -0.67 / 0.857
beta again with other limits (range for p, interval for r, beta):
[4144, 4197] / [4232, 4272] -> 84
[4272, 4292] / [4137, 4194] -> -267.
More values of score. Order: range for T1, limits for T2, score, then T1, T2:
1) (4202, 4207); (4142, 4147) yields -0.14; 6.7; 7.45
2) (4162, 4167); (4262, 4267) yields -0.38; 7.2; 7.48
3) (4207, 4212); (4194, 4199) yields -0.17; 6.7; 7.23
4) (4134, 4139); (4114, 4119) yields -0.12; 7.1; 7.94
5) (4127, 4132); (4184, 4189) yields -0.24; 6.9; 7.28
